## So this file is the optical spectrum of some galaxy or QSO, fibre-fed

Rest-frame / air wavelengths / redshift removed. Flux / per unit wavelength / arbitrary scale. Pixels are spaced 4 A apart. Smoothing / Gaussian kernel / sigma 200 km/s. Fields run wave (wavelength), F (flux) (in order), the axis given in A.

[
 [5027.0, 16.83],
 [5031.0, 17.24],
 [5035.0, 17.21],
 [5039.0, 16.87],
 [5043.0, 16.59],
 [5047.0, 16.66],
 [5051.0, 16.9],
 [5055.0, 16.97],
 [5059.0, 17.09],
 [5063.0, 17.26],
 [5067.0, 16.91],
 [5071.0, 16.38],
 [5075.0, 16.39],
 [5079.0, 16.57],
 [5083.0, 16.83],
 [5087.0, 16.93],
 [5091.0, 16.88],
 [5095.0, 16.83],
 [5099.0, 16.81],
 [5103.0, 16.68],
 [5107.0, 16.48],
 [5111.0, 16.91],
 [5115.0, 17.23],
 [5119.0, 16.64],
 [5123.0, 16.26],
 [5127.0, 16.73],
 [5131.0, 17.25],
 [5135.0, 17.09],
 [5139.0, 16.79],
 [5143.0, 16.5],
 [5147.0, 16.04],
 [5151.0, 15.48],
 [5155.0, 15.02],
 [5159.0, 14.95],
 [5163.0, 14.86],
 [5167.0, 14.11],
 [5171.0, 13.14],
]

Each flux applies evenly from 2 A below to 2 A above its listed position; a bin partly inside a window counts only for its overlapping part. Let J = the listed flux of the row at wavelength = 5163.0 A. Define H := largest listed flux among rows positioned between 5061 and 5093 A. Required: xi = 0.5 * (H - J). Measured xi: 1.20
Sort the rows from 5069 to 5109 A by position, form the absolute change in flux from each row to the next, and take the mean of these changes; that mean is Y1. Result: 0.111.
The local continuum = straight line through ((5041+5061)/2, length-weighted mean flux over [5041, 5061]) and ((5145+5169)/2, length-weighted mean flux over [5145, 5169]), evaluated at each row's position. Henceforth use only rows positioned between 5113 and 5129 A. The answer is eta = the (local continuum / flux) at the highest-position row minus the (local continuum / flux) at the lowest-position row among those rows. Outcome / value 0.015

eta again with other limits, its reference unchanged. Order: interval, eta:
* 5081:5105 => -0.011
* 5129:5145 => 0.029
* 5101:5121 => -0.014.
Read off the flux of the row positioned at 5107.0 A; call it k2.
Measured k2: 16.48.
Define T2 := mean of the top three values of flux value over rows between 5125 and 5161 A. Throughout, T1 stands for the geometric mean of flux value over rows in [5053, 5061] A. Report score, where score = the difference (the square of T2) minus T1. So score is 273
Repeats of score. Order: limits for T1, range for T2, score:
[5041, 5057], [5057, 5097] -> 275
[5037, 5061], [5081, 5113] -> 269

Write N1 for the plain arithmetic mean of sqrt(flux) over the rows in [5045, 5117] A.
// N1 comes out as 4.10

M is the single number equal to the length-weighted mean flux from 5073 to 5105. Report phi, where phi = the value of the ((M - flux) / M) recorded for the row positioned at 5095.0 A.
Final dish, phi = -0.005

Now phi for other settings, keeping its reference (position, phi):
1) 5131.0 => -0.030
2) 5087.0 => -0.011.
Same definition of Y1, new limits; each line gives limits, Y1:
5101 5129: 0.398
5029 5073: 0.220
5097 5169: 0.364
